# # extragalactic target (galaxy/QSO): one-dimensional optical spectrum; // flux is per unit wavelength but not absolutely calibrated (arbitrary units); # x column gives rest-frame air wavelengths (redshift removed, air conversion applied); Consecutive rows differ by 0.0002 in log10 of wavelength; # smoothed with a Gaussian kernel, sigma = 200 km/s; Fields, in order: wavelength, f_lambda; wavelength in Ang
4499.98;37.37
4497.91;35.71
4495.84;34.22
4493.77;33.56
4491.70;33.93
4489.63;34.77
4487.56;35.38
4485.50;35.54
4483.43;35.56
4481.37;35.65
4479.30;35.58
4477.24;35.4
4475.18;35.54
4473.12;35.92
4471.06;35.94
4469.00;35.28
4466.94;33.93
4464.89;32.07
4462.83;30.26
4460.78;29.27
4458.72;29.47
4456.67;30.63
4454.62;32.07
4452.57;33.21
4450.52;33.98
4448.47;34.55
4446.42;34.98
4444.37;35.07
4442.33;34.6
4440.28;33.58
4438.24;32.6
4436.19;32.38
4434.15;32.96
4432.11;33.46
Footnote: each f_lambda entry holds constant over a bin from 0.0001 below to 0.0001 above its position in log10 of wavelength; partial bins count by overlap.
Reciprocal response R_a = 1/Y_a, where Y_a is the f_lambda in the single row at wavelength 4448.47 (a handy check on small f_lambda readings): 0.0289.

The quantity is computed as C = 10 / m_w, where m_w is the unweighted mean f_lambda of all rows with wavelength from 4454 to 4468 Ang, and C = 0.322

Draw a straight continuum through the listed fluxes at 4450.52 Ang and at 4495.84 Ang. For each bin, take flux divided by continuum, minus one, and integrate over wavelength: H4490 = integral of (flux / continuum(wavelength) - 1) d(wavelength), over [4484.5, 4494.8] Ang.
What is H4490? 0.1 Ang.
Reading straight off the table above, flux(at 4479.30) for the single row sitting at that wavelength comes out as 35.58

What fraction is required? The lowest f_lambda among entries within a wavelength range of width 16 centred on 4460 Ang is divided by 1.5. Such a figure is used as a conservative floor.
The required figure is 19.5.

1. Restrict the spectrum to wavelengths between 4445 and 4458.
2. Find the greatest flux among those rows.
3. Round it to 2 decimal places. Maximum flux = 34.98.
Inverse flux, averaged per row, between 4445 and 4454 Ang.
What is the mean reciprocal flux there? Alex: 0.0293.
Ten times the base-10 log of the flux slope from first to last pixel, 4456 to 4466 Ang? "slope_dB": -8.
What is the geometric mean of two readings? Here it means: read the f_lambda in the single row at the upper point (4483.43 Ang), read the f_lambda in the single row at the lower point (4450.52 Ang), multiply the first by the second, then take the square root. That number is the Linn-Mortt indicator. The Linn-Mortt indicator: 34.8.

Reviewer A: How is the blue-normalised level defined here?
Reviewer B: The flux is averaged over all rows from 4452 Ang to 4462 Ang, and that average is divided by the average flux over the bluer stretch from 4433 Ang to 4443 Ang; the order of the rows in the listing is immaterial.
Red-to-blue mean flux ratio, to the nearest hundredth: 0.93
